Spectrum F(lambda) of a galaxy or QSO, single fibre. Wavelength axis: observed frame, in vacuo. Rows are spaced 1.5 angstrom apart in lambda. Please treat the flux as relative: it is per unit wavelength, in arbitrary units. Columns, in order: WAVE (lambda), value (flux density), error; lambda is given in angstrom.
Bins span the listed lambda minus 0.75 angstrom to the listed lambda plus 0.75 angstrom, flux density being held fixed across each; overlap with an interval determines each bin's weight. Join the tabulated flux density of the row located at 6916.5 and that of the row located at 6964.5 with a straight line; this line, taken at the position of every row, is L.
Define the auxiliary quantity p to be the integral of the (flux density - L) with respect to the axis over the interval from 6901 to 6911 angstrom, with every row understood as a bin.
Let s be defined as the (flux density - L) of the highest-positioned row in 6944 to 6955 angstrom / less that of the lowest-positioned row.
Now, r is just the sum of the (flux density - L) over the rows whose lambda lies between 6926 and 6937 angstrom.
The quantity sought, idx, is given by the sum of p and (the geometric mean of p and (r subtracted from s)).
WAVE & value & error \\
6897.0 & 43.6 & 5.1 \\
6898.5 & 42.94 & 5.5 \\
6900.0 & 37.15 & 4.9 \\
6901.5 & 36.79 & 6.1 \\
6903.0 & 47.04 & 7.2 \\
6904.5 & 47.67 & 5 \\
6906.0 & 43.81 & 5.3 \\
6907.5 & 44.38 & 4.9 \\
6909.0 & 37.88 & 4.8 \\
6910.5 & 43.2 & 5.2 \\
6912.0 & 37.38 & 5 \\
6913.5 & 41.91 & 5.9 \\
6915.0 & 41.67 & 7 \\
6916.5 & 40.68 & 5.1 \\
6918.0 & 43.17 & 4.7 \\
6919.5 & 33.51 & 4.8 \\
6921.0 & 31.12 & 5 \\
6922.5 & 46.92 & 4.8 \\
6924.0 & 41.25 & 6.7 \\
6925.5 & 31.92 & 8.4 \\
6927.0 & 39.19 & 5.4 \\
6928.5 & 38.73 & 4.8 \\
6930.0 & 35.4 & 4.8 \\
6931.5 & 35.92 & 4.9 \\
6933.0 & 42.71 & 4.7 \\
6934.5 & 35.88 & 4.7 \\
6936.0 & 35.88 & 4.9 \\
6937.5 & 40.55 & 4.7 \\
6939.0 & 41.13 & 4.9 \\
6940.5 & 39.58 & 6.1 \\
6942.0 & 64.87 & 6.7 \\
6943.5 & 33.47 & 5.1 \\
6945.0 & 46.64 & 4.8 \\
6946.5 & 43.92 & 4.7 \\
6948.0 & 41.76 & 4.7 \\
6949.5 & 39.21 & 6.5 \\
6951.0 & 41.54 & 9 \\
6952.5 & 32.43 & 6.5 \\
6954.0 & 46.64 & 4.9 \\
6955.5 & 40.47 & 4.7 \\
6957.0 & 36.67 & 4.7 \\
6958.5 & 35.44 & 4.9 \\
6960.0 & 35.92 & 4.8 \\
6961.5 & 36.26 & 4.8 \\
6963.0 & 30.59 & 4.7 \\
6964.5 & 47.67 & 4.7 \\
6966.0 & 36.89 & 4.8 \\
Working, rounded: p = 40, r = -36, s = -1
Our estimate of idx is 77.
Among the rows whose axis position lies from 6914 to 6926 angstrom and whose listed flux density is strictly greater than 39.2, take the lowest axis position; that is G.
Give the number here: 6915.0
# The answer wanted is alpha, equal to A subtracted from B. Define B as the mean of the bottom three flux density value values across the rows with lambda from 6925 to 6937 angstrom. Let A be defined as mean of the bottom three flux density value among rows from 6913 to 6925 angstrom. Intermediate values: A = 35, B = 34.4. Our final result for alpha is -0.7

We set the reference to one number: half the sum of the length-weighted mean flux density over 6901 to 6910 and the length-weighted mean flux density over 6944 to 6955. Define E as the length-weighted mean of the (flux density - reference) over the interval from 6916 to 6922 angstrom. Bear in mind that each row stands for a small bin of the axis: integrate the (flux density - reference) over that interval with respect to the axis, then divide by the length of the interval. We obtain -4.9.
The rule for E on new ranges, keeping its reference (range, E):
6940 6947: 3.7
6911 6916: -1.8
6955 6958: -4.2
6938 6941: -1.9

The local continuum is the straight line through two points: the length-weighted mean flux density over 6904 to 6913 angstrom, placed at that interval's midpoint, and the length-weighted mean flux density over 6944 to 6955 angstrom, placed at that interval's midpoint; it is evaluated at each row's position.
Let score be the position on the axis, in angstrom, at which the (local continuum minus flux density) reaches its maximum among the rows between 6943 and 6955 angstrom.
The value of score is 6952.5 angstrom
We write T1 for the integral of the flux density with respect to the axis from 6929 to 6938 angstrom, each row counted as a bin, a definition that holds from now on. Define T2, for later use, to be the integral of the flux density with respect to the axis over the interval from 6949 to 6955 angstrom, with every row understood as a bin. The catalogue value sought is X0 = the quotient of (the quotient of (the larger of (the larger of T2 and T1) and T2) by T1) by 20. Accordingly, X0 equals 0.050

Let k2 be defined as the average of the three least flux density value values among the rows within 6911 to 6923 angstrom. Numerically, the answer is 34.0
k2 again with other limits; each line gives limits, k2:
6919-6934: 32.2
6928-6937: 35.7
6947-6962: 34.6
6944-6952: 40.8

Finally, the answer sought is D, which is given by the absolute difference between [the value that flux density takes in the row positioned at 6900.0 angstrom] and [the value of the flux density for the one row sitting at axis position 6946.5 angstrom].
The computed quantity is 7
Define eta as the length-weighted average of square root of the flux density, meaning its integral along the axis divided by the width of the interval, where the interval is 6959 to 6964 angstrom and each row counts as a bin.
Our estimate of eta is 5.9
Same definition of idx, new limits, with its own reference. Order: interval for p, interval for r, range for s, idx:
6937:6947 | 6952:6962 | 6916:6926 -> 3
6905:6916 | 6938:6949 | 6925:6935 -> 28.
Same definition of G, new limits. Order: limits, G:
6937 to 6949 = 6937.5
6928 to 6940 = 6933.0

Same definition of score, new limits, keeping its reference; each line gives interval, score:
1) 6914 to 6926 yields 6921.0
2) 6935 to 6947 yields 6943.5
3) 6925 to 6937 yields 6925.5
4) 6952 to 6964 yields 6963.0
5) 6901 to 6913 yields 6901.5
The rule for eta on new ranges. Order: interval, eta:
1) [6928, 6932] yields 6.0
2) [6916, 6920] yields 6.3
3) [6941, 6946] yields 6.8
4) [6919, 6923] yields 6.0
